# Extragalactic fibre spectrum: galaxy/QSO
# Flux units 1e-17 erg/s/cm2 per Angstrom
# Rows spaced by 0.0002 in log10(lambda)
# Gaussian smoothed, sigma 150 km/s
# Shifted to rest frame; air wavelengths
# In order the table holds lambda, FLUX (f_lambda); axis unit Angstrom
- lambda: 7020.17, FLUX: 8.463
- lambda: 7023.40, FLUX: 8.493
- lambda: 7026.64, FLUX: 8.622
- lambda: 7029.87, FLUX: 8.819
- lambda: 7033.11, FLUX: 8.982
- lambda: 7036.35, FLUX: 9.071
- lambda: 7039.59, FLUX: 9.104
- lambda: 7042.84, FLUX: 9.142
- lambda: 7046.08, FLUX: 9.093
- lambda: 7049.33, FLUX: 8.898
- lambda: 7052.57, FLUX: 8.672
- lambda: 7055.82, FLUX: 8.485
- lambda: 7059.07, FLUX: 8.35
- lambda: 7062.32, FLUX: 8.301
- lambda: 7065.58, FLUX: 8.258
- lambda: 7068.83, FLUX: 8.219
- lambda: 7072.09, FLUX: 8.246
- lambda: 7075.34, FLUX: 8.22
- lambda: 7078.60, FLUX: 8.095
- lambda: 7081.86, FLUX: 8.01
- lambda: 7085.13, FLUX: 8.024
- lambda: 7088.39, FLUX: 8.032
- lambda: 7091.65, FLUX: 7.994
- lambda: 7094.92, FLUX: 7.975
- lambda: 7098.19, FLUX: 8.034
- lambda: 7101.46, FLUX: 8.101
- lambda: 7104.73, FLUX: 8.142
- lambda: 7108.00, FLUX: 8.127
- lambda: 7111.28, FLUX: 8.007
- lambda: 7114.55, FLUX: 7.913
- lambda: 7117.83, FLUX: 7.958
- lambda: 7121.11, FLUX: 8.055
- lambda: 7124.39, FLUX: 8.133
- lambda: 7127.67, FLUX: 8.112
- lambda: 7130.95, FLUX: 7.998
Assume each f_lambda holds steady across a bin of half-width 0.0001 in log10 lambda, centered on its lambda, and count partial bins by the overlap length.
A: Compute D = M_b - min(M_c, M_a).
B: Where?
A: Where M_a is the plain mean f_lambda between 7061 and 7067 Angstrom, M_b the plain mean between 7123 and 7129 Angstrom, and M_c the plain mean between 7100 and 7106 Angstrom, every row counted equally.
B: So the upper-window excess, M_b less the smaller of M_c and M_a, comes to 0.00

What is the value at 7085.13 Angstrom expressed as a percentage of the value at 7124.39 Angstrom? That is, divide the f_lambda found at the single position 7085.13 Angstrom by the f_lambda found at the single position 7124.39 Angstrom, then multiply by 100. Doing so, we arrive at 98.7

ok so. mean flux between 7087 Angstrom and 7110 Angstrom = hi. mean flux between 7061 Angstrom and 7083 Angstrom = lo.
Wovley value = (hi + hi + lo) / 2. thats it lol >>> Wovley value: 12.2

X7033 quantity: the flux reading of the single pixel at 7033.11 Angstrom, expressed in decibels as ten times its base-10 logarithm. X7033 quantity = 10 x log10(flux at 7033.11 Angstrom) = 9.5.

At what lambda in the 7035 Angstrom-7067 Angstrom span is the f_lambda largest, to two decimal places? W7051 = 7042.84 Angstrom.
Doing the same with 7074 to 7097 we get 7075.34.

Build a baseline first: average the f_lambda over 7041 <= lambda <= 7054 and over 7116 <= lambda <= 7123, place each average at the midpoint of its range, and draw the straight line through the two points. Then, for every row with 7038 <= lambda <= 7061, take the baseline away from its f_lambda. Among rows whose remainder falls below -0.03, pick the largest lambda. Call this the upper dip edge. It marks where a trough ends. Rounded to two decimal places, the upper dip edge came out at 7059.07 Angstrom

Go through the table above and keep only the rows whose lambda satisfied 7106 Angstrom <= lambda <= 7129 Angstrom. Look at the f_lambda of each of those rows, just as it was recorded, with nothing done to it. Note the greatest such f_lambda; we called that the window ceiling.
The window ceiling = 8.133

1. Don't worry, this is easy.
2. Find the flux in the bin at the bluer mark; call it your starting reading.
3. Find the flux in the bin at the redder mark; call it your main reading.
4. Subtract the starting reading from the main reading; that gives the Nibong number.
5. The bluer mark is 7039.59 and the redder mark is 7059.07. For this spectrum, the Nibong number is -0.75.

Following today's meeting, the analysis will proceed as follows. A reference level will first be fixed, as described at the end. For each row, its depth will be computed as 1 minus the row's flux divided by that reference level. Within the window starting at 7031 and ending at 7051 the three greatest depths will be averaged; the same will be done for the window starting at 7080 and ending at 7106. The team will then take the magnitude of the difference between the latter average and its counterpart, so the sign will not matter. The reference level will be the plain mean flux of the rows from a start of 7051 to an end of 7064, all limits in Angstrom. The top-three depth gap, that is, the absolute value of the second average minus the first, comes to 0.117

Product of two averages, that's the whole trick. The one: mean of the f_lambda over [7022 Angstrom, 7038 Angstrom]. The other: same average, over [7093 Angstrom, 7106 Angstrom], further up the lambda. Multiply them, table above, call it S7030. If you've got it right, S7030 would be 70.9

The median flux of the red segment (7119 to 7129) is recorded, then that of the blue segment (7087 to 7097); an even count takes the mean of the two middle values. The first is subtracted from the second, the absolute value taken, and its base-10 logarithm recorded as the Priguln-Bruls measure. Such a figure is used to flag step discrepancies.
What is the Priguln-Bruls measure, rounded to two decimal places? -0.93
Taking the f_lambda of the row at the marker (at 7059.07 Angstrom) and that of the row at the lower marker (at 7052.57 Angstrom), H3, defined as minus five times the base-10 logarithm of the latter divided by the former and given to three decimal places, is -0.082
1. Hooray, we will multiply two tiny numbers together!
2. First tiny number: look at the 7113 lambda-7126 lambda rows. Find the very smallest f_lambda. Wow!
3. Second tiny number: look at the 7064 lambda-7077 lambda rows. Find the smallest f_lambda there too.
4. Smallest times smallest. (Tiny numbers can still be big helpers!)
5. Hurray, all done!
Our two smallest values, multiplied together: 65.0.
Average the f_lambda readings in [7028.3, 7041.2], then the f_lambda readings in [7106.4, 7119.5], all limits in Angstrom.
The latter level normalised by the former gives 0.89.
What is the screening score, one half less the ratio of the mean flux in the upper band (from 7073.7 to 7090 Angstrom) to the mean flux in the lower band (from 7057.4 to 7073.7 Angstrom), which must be -0.48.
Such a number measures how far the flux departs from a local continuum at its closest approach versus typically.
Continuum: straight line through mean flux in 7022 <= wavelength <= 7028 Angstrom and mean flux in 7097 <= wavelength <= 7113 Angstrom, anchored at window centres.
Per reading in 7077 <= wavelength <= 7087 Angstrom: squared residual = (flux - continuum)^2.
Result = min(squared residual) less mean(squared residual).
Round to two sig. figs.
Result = -0.011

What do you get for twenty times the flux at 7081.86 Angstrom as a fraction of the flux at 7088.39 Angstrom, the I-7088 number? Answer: 19.9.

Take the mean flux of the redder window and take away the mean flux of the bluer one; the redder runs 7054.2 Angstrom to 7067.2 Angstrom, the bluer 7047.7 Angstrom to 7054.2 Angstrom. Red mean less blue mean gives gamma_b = -0.44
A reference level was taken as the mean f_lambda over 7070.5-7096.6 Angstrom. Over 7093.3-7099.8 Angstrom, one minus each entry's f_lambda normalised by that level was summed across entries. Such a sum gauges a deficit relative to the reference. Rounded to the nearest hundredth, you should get 0.02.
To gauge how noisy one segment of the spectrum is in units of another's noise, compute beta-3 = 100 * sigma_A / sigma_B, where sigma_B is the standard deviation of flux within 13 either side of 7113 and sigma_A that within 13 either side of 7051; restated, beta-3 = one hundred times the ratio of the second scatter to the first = 403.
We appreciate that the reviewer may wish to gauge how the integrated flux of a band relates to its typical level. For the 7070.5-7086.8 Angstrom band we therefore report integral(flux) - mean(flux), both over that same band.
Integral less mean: 124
